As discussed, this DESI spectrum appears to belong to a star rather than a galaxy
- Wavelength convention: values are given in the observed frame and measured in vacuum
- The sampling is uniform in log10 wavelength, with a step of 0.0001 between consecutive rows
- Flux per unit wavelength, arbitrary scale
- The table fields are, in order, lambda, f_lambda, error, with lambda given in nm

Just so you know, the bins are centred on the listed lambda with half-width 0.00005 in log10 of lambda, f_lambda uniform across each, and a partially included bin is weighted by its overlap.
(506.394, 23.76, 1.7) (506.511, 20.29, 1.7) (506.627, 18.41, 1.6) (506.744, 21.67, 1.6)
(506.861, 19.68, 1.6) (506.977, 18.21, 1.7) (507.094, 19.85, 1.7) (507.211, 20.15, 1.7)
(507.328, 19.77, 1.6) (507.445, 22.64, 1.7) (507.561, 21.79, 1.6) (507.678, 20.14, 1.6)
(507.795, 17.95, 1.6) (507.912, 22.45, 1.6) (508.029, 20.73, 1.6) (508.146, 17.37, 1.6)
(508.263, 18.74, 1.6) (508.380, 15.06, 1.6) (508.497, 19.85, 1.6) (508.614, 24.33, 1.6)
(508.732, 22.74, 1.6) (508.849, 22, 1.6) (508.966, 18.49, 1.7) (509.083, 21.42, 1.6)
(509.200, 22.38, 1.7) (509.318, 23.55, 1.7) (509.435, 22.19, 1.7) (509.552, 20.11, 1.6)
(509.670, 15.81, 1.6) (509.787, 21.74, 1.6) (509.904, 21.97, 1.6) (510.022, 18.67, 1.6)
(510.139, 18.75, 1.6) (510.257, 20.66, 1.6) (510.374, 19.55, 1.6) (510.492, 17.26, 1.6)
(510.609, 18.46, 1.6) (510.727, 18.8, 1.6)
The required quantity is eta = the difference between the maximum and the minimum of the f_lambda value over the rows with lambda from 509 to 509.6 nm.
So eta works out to 3.4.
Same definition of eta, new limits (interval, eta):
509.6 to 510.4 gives 6.2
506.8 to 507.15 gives 1.6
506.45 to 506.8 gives 3.3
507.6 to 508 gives 4.5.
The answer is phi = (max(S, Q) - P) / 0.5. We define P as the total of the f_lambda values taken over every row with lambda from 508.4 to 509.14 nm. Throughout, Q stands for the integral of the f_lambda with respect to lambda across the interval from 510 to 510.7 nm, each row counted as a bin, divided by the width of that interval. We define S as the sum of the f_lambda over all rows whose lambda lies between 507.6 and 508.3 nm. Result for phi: -23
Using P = 129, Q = 18.9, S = 117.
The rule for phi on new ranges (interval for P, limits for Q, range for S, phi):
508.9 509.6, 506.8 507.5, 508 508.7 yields -24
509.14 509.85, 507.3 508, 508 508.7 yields -19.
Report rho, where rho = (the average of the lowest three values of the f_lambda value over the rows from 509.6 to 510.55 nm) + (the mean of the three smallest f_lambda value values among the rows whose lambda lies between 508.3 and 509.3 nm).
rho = 35.0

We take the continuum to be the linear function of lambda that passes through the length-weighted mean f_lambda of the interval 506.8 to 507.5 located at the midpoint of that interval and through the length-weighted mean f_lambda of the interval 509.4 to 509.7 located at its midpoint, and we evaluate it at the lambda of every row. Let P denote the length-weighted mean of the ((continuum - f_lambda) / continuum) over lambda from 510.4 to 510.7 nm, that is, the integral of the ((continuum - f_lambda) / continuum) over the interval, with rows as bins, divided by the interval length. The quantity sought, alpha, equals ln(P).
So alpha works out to -2.9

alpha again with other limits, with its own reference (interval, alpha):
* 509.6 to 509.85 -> -3.6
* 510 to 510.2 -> -3.5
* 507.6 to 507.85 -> -3.5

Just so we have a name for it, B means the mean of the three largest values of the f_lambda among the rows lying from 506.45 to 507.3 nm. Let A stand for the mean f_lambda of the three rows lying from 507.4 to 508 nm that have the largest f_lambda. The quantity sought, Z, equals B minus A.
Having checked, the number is -1.6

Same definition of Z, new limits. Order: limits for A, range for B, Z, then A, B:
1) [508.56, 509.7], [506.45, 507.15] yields -2.9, 23.5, 20.6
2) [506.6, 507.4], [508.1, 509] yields 2.5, 20.6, 23.0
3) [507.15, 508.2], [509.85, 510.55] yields -1.6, 22.3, 20.7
